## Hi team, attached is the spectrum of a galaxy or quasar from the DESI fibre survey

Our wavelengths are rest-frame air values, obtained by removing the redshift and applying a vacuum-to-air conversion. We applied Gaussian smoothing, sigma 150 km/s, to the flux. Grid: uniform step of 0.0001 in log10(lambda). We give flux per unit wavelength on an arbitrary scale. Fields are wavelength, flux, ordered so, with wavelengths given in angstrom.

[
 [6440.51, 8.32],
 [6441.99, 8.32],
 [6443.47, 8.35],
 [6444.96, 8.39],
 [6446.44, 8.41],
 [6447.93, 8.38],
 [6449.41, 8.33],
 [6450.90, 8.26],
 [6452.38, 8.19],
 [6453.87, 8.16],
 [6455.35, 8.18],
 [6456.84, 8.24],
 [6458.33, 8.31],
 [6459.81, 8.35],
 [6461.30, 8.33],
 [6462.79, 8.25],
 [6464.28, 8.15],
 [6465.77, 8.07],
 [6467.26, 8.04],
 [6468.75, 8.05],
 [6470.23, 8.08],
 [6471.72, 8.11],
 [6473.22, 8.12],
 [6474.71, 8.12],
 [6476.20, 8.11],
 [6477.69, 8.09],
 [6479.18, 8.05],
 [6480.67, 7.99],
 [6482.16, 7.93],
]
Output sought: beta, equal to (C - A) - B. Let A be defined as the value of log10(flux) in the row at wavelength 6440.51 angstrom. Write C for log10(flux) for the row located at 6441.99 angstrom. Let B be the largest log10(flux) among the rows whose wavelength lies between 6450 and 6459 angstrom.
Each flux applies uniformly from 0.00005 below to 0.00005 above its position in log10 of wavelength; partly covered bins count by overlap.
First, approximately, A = 0.920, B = 0.920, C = 0.920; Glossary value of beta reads -0.920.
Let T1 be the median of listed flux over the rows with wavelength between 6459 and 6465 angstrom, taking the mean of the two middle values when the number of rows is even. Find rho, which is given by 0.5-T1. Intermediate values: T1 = 8.29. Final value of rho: -7.79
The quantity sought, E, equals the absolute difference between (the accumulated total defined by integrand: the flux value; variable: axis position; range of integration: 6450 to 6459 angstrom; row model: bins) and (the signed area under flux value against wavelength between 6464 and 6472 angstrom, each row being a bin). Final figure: 9.3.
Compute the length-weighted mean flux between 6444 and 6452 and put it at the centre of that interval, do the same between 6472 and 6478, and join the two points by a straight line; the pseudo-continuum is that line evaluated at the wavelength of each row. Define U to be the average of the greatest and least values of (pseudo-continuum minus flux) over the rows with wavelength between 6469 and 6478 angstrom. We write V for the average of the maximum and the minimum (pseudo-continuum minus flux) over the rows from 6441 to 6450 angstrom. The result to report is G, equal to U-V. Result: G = 0.010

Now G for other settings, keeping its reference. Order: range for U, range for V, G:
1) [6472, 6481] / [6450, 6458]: -0.057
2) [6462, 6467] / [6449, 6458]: -0.028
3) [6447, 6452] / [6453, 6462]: 0.002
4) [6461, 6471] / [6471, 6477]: 0.012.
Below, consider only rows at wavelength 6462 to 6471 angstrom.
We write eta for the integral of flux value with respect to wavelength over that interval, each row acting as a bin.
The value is 73.0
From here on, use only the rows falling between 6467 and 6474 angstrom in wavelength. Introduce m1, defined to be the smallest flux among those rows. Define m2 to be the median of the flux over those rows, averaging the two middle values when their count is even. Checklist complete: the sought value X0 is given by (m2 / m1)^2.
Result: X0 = 1.01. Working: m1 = 8.04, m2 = 8.08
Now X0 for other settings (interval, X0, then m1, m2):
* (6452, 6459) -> 1.01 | 8.16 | 8.19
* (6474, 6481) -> 1.03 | 7.99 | 8.09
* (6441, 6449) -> 1.01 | 8.32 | 8.38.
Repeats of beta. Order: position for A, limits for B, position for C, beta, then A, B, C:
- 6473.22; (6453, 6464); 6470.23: -0.924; 0.910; 0.922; 0.907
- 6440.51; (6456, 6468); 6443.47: -0.920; 0.920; 0.922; 0.922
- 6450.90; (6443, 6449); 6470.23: -0.934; 0.917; 0.925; 0.907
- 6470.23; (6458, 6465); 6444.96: -0.905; 0.907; 0.922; 0.924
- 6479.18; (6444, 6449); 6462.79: -0.914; 0.906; 0.925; 0.916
